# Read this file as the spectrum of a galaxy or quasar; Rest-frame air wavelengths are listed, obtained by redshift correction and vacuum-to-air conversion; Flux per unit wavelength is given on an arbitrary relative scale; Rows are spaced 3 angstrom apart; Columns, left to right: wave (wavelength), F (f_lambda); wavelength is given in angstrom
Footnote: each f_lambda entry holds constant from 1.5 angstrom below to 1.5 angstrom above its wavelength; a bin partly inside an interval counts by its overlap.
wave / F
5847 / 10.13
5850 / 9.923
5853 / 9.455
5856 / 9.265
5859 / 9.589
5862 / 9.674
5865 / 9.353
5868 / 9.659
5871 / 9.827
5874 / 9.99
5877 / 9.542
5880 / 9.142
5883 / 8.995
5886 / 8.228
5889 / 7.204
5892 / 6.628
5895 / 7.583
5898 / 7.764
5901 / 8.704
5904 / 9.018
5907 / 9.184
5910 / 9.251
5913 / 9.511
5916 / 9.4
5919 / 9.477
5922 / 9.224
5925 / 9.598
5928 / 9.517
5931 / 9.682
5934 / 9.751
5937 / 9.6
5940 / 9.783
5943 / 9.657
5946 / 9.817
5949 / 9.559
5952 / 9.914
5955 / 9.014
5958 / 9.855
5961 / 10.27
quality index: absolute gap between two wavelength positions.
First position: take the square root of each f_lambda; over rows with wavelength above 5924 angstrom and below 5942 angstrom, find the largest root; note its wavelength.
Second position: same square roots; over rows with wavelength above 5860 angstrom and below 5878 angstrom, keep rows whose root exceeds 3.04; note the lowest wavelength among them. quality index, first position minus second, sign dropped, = 78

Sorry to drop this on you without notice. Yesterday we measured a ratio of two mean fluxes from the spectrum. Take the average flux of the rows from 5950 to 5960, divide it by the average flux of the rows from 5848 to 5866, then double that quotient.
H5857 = 2.01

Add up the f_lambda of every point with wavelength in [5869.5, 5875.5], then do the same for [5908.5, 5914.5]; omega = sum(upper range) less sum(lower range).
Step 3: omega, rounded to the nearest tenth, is -1.1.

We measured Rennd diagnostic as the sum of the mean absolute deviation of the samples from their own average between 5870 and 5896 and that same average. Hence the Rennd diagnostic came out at 9.60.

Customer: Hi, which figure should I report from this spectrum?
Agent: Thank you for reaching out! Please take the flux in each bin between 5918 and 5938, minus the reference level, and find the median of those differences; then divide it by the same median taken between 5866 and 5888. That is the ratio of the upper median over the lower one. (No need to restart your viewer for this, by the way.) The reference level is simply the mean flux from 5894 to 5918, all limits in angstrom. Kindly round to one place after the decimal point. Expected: 1.1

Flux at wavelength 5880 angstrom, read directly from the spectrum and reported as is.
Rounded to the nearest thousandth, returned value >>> 9.142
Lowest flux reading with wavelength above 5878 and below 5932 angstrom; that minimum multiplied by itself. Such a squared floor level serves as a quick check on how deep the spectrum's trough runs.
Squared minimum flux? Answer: 44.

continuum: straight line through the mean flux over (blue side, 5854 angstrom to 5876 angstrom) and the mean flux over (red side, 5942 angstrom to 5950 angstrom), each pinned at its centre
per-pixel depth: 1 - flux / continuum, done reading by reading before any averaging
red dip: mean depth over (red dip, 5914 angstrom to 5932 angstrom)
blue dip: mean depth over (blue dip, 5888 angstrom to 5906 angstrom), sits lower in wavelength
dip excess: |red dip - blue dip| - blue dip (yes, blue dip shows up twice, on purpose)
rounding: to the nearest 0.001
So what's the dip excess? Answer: -0.019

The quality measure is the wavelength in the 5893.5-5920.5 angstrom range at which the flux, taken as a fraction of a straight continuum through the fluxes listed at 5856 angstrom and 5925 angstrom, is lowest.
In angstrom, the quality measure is 5895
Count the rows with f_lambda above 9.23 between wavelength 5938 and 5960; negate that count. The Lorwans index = -6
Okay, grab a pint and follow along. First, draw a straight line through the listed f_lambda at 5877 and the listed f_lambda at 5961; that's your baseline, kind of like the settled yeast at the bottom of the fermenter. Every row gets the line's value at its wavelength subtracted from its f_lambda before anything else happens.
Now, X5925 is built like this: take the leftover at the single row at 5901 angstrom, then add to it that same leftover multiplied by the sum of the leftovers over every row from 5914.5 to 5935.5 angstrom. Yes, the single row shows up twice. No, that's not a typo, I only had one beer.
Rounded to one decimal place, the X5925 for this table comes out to 2.2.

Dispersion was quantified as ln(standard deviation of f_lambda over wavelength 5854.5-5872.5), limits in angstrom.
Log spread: -1.6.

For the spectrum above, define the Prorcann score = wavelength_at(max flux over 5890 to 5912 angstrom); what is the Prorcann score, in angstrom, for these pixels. 5910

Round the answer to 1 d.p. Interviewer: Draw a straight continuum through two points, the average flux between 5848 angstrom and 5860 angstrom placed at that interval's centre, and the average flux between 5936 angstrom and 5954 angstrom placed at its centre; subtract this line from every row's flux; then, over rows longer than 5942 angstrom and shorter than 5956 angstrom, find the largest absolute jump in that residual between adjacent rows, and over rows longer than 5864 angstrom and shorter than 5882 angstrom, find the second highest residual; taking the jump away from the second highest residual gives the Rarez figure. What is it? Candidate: -0.7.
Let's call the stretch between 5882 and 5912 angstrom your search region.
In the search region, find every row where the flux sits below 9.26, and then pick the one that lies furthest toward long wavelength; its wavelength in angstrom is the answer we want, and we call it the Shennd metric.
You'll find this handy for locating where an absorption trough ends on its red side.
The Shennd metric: 5910 angstrom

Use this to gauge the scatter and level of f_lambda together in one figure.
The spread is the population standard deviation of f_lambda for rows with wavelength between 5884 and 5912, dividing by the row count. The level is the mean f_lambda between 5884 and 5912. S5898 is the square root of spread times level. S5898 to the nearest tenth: 2.7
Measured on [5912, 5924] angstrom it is 1.0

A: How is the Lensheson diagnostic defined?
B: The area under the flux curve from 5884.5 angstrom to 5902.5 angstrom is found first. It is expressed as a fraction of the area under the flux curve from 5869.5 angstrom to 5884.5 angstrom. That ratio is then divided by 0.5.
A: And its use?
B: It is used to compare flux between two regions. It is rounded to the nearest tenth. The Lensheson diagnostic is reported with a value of 1.9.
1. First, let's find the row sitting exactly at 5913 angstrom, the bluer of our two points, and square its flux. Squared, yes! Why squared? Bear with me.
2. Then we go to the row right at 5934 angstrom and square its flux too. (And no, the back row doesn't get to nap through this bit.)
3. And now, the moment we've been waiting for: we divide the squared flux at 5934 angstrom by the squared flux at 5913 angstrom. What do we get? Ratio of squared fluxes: 1.05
